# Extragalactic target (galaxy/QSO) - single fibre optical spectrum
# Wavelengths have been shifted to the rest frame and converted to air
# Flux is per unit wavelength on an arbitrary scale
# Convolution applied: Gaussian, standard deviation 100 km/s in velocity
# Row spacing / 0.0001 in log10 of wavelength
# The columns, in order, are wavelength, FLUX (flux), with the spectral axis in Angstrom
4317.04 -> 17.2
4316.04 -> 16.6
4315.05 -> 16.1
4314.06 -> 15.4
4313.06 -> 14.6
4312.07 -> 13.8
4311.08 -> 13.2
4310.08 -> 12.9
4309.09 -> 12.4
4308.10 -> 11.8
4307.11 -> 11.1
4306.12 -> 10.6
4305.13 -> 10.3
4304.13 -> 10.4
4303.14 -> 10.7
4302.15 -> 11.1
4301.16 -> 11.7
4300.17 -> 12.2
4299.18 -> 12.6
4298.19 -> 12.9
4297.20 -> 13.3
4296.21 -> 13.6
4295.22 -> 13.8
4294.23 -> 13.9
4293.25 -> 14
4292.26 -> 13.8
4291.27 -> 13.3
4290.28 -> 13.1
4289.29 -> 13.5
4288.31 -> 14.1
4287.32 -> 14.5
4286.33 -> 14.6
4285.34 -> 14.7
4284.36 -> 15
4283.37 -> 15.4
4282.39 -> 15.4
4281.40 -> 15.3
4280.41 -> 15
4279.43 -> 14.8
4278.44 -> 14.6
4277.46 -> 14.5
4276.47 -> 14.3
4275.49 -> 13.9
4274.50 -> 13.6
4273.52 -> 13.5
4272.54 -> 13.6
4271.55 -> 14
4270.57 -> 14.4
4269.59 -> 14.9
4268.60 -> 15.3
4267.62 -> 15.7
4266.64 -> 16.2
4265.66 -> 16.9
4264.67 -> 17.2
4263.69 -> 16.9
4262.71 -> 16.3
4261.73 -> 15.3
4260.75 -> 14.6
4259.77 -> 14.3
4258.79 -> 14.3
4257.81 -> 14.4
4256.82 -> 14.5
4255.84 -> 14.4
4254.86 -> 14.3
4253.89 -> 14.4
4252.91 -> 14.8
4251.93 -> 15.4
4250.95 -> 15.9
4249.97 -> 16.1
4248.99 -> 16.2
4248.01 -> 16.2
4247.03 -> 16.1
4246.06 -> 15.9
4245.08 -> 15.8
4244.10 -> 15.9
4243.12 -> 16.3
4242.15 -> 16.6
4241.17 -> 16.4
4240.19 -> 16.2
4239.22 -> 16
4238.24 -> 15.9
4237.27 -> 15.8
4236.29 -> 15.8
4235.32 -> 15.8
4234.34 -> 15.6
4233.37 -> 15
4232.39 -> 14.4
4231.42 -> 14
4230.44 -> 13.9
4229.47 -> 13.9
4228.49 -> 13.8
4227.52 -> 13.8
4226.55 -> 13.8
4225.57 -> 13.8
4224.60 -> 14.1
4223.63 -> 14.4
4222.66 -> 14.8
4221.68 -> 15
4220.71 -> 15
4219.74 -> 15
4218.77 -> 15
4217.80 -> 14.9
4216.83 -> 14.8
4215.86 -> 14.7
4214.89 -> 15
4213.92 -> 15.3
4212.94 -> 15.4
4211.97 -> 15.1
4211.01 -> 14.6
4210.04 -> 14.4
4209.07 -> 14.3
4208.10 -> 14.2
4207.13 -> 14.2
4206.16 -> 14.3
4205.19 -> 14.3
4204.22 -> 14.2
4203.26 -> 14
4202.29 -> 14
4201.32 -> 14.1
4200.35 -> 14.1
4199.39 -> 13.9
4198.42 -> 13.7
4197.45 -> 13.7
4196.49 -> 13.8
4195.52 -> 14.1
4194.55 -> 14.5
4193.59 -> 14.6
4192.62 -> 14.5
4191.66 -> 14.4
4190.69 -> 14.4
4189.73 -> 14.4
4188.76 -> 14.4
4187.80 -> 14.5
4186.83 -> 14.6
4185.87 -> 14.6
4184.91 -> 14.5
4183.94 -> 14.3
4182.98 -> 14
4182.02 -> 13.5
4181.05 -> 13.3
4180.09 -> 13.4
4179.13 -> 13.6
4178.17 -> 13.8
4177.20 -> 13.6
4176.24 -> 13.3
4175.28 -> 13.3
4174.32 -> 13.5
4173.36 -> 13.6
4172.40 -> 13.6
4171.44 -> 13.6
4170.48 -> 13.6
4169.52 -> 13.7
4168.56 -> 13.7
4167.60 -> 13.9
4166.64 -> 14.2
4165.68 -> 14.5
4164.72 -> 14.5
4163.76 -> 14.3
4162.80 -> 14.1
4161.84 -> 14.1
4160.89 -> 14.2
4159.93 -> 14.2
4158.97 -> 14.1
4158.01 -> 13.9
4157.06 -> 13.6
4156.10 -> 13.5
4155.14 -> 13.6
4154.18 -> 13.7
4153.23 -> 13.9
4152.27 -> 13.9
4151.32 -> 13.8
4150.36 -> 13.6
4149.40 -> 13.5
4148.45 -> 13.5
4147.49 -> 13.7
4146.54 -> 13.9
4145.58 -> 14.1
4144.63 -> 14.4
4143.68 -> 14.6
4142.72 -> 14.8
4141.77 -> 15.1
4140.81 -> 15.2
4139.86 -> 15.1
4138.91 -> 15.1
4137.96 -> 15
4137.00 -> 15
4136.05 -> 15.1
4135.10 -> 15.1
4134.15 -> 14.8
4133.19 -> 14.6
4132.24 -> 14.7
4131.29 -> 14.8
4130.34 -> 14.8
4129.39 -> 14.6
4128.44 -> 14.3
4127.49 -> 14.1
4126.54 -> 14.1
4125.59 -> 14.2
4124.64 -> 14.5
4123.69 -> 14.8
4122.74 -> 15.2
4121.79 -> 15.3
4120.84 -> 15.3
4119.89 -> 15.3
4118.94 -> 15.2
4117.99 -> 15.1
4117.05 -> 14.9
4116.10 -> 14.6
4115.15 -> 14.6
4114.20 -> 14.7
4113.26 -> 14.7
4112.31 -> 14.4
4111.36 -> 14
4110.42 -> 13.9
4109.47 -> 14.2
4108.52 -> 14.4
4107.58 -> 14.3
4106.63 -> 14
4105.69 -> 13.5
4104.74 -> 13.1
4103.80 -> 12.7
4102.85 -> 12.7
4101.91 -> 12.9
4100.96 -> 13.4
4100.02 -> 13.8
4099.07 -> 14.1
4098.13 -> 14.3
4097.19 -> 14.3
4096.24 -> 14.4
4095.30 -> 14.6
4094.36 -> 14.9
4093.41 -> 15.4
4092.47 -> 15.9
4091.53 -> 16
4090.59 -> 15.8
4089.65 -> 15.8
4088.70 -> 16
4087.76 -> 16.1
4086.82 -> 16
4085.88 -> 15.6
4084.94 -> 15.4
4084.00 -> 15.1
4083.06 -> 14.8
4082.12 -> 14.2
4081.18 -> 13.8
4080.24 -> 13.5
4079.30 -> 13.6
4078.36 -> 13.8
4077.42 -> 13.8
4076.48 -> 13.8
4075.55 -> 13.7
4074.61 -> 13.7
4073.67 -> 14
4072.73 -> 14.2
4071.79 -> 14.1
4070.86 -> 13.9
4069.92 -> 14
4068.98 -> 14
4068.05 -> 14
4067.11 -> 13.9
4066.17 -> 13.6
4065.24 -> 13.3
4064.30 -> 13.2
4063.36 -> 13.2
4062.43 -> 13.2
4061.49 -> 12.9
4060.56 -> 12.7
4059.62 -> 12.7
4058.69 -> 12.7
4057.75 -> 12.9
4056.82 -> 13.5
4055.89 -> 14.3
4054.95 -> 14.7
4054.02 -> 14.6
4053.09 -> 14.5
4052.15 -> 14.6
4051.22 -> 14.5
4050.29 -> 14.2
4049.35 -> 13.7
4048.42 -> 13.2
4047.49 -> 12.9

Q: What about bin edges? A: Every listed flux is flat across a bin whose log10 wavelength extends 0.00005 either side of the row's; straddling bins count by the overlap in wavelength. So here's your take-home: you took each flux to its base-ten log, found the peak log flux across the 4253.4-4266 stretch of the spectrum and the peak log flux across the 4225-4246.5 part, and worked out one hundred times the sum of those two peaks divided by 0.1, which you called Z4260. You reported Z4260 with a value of 2456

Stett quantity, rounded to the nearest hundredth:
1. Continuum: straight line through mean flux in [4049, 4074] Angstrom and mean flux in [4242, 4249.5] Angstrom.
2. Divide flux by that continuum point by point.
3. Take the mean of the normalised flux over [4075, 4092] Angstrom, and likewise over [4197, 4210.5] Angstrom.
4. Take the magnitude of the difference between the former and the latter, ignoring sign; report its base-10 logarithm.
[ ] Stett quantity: -0.82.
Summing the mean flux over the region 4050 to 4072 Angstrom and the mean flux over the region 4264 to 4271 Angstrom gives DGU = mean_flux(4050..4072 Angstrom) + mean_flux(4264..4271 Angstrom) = 29.5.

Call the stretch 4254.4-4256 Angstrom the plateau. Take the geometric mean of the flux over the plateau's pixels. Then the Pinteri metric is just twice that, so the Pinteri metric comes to 28.7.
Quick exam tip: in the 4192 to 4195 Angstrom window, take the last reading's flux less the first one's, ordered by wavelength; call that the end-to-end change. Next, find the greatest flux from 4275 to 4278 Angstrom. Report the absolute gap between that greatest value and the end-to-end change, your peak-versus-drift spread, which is 14.5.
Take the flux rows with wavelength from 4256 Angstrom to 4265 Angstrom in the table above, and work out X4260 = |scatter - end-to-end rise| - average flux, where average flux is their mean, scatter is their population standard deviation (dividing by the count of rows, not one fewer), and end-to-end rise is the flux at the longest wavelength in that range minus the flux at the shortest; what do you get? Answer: -13.7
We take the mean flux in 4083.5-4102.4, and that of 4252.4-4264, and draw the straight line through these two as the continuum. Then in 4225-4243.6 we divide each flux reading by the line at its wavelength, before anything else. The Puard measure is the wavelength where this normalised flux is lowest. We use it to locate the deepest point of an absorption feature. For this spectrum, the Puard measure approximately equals 4225.57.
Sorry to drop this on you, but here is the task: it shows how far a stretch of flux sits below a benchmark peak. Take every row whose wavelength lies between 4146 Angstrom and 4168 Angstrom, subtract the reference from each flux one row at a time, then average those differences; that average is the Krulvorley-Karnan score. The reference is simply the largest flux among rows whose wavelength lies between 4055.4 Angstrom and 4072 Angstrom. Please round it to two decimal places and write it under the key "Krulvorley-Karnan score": -0.38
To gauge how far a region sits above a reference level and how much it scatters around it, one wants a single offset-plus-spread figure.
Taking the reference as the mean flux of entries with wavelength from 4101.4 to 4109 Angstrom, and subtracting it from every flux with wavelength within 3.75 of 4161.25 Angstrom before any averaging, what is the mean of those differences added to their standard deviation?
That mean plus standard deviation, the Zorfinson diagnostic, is 0.9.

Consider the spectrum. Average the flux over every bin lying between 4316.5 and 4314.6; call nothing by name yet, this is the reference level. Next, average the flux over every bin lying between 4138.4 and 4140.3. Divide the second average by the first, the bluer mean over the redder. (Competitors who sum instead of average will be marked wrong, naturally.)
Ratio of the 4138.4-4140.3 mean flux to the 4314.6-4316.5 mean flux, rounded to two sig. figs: 0.92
